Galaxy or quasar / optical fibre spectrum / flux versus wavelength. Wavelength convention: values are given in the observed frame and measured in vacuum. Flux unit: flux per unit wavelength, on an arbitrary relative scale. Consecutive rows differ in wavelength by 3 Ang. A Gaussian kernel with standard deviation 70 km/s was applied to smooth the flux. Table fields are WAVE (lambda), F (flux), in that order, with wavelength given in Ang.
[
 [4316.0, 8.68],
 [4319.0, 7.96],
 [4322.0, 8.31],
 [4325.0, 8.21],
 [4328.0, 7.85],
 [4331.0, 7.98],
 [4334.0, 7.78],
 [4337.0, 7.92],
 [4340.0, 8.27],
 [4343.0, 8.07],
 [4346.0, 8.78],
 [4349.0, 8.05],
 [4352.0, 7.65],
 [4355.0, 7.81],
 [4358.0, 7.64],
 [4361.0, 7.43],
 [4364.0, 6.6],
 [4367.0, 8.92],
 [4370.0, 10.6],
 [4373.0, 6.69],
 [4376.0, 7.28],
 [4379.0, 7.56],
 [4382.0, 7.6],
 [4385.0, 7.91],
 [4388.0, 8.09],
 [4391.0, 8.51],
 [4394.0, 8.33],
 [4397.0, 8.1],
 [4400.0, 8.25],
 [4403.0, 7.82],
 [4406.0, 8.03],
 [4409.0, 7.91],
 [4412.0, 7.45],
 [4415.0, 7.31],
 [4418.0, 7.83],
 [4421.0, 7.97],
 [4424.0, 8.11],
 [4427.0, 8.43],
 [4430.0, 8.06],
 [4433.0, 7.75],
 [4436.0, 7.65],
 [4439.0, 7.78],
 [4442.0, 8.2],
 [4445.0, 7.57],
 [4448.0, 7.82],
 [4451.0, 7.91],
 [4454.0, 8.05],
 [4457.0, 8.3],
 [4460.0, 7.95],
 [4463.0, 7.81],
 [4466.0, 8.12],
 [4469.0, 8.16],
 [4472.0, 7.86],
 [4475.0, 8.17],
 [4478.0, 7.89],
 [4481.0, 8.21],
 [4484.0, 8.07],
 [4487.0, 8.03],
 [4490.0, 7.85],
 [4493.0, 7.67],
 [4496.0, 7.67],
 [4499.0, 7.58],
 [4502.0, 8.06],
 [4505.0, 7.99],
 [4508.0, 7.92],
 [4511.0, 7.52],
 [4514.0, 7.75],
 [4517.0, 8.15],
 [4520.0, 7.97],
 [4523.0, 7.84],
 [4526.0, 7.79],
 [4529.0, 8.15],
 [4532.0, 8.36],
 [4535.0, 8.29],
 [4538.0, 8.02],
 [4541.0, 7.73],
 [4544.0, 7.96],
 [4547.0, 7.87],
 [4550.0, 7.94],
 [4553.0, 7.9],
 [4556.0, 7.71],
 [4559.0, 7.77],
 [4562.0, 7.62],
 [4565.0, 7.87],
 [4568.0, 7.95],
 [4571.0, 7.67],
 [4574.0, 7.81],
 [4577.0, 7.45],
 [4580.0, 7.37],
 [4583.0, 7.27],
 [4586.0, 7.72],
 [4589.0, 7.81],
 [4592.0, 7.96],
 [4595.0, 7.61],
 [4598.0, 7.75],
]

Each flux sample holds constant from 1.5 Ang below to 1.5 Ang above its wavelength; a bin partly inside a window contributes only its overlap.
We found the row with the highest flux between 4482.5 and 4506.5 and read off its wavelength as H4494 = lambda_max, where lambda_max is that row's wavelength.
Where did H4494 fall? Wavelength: 4484.0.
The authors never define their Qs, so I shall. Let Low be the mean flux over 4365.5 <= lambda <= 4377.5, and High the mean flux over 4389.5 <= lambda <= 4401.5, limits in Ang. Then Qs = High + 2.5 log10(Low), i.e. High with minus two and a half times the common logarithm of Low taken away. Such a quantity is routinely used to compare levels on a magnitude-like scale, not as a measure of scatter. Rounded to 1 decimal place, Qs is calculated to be 10.6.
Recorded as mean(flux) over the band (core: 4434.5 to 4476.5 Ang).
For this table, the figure 7.95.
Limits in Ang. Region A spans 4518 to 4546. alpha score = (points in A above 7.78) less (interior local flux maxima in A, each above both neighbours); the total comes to 7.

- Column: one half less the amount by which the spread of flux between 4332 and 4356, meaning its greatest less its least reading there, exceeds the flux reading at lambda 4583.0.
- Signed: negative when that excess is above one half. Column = 6.64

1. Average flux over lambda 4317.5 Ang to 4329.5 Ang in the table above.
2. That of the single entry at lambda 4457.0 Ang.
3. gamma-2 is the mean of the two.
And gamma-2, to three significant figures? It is 8.19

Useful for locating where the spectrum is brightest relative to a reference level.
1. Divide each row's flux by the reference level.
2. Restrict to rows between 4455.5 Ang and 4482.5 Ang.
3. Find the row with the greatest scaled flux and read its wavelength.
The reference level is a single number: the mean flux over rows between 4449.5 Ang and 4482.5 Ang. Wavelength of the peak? 4457.0 Ang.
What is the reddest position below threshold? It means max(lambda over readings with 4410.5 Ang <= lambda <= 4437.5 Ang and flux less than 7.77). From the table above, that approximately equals 4436.0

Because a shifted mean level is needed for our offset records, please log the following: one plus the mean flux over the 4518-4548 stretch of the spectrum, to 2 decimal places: 9.00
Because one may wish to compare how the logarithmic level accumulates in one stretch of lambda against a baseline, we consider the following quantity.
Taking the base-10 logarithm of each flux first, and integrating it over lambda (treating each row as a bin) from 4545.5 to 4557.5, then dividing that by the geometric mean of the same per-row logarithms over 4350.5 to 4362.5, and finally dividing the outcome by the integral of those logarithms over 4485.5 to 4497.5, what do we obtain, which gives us 1.14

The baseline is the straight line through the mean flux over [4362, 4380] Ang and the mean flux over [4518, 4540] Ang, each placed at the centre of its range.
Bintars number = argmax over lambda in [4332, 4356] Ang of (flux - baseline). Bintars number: 4346.0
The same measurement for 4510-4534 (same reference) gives 4532.0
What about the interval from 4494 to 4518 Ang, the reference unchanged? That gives 4517.0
